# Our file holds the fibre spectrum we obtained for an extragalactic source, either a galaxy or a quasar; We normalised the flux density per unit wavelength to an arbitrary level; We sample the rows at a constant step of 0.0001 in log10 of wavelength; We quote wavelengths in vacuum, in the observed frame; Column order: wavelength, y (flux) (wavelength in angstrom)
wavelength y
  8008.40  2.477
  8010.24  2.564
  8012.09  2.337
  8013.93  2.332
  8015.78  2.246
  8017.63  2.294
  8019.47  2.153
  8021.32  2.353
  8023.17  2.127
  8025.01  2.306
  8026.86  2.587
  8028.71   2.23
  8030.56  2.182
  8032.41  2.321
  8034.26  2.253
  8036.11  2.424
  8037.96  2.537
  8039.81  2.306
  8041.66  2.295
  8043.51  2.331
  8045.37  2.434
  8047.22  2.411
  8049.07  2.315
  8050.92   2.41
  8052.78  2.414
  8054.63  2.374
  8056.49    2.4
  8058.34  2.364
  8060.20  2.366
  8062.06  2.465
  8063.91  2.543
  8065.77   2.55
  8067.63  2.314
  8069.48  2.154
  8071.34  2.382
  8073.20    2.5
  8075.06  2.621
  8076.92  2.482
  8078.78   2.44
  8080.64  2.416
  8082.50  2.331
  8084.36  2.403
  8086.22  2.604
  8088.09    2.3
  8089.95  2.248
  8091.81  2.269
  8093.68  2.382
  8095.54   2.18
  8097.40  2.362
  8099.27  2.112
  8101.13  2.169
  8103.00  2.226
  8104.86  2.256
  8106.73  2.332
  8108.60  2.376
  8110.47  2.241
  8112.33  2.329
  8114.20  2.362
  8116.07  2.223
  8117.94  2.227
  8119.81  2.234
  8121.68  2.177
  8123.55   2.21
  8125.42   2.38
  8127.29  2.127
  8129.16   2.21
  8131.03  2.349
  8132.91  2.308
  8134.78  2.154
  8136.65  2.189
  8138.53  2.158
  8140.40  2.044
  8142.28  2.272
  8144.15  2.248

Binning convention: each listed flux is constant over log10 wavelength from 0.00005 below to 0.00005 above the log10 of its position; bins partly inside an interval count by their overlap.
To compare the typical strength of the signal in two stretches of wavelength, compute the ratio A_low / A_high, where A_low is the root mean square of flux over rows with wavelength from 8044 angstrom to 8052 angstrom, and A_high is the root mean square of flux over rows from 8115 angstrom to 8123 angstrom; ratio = 1.08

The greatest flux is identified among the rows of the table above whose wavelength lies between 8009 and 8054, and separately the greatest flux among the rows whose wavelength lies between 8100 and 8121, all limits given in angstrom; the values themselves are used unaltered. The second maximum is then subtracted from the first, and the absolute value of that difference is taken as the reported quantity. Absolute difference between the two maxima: 0.21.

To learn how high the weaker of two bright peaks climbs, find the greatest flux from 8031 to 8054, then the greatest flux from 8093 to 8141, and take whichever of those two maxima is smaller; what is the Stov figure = 2.38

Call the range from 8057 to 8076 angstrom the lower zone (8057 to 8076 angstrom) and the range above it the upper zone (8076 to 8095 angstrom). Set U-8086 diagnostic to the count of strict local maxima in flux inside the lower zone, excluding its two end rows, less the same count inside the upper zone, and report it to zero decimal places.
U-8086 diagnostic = 0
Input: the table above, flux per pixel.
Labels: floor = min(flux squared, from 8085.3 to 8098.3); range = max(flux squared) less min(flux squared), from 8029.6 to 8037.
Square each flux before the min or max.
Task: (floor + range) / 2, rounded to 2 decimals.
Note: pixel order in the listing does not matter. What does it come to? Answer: 2.93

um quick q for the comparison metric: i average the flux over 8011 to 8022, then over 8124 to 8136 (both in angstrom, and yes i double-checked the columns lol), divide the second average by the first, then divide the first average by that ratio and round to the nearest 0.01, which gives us 2.32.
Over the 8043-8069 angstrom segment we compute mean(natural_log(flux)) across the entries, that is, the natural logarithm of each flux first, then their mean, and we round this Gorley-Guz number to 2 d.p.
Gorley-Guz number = 0.88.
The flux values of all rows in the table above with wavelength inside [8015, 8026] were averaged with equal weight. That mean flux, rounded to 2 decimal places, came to 2.25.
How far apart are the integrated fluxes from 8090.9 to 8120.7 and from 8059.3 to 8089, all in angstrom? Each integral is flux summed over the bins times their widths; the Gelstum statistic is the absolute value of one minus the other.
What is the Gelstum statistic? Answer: 4.6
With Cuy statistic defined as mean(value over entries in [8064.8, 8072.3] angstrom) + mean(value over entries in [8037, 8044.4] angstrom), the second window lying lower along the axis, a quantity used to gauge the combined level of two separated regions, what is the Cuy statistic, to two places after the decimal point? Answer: 4.72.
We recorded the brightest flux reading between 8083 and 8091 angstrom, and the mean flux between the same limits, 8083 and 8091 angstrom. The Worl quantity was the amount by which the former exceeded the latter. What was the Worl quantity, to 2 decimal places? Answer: 0.22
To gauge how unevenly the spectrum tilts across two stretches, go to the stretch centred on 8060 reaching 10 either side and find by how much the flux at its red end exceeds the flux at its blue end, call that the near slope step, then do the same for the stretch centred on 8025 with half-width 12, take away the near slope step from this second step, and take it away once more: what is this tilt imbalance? 0.60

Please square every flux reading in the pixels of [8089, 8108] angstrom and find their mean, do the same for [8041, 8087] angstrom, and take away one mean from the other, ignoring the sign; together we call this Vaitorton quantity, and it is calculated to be 0.7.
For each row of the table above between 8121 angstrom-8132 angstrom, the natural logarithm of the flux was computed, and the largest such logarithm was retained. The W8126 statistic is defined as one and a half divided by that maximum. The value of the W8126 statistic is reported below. 1.73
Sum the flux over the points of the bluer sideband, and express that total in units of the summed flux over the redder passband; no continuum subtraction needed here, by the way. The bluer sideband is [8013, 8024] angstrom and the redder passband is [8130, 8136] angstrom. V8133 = 2.0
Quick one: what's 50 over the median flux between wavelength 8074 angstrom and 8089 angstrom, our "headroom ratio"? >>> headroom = 20.6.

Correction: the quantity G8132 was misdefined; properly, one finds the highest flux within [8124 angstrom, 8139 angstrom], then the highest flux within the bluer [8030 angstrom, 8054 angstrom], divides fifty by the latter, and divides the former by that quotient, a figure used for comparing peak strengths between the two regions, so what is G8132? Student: 0.121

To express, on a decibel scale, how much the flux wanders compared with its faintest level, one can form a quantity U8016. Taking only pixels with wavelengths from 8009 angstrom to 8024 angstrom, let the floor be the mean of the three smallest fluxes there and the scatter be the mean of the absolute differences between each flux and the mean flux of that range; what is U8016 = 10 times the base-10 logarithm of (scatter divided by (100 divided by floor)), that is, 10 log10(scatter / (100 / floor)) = -26.8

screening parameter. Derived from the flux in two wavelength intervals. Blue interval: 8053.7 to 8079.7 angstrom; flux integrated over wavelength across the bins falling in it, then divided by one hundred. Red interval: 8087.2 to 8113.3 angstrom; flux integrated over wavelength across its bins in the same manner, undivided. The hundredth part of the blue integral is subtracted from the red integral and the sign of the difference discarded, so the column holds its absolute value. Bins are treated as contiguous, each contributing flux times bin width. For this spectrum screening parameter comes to 58.6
